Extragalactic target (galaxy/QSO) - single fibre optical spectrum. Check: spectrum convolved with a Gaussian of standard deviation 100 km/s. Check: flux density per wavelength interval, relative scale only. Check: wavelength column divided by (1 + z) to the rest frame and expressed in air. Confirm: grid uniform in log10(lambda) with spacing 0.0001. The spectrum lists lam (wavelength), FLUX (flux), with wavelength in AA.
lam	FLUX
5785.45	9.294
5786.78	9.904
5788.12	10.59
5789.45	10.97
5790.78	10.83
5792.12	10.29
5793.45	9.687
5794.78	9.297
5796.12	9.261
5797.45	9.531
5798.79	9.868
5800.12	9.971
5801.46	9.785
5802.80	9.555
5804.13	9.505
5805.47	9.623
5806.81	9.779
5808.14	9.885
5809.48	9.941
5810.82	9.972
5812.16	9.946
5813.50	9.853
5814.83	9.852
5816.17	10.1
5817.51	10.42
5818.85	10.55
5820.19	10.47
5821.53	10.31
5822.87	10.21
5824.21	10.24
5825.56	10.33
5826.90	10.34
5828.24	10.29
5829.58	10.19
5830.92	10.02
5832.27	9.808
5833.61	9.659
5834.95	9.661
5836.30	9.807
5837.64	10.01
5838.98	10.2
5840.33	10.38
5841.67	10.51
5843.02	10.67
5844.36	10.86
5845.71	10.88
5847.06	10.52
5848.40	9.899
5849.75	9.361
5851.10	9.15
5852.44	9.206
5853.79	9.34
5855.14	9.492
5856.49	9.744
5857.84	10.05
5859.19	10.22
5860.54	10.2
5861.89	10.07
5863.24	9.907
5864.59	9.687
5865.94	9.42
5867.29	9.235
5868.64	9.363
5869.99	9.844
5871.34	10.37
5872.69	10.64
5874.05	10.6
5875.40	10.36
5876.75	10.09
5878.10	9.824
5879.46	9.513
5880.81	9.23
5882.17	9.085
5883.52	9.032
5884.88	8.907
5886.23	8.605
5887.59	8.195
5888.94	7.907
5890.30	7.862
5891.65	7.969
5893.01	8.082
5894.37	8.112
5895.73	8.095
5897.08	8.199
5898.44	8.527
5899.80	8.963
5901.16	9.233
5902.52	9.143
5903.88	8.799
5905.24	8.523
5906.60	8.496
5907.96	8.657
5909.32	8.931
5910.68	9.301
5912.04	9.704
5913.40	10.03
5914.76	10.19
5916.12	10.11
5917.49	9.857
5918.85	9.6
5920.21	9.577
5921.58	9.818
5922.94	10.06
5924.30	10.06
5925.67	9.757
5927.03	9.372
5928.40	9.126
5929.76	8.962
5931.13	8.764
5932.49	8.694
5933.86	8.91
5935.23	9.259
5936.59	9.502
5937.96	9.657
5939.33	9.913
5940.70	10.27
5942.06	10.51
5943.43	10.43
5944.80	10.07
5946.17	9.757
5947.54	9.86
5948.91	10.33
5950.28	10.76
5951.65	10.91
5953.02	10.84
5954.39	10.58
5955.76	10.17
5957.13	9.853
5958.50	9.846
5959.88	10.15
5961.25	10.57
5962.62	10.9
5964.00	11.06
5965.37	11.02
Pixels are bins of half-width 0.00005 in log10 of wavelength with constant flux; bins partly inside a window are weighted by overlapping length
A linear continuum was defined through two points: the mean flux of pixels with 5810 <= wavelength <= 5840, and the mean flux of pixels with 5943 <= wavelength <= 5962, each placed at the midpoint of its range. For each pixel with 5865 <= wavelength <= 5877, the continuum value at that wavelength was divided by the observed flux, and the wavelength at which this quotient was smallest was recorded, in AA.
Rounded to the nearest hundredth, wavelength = 5872.69 AA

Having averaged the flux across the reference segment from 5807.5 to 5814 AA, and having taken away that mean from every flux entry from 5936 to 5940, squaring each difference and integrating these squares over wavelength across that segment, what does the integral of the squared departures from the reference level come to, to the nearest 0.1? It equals 0.3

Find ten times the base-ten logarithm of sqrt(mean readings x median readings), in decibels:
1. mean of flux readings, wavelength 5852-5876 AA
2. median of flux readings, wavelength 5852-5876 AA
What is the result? 9.95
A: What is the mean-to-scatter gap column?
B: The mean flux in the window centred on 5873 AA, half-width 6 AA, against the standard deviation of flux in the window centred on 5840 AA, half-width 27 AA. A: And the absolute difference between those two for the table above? 9.6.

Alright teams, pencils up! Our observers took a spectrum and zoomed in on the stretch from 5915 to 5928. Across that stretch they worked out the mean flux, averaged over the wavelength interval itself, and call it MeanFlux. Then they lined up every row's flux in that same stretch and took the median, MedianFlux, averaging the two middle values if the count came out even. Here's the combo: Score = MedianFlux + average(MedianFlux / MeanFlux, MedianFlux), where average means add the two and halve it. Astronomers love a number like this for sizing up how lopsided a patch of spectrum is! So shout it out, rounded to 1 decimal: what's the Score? 15.2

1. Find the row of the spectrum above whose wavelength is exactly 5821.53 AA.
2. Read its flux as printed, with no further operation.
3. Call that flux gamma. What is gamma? 10.31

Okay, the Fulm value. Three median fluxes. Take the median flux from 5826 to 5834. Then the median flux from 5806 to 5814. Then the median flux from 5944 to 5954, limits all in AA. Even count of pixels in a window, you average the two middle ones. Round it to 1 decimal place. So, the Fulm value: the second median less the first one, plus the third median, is 10.1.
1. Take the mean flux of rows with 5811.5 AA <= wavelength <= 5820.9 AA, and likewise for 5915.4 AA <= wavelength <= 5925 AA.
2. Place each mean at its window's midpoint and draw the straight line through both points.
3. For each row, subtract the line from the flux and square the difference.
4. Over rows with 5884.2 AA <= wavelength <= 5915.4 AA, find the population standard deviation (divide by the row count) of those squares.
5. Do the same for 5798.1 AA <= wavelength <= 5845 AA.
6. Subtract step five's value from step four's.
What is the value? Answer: 1.2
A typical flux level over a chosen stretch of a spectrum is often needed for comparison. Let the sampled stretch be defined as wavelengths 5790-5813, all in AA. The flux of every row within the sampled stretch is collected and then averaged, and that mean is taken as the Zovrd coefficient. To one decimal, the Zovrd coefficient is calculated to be 9.8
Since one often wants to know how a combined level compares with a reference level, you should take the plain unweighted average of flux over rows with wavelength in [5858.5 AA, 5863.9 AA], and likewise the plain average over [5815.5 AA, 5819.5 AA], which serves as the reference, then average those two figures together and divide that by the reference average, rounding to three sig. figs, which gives 0.988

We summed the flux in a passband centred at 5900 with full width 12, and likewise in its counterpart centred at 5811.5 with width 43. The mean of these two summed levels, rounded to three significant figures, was 199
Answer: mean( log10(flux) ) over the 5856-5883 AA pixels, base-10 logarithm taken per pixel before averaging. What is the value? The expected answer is 0.994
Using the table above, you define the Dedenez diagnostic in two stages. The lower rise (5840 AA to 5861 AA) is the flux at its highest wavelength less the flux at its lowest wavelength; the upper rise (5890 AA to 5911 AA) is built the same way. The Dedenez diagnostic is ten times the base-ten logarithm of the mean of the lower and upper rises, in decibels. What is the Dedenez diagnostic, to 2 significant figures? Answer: -2.0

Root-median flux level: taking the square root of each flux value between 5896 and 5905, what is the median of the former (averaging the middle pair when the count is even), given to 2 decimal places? 2.98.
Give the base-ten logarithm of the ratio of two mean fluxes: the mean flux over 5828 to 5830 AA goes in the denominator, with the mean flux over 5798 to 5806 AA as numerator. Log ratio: -0.023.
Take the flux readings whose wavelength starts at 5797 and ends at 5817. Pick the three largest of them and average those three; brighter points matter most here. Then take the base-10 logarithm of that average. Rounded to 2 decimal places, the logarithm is 1.00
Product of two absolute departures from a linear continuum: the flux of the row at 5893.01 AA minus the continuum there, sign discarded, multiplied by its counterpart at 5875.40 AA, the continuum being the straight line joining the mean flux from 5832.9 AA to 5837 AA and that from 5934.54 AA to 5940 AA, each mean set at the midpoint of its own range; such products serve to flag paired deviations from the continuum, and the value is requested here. 1.1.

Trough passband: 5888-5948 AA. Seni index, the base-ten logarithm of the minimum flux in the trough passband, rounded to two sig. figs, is 0.90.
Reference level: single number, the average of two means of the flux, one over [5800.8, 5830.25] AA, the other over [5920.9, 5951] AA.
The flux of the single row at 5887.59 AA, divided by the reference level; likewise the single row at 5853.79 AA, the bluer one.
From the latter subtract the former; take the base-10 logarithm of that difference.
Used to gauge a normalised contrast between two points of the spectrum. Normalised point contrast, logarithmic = -0.94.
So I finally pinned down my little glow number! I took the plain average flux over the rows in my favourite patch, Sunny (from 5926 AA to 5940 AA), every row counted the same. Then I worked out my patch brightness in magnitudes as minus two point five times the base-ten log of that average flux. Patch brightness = -2.41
